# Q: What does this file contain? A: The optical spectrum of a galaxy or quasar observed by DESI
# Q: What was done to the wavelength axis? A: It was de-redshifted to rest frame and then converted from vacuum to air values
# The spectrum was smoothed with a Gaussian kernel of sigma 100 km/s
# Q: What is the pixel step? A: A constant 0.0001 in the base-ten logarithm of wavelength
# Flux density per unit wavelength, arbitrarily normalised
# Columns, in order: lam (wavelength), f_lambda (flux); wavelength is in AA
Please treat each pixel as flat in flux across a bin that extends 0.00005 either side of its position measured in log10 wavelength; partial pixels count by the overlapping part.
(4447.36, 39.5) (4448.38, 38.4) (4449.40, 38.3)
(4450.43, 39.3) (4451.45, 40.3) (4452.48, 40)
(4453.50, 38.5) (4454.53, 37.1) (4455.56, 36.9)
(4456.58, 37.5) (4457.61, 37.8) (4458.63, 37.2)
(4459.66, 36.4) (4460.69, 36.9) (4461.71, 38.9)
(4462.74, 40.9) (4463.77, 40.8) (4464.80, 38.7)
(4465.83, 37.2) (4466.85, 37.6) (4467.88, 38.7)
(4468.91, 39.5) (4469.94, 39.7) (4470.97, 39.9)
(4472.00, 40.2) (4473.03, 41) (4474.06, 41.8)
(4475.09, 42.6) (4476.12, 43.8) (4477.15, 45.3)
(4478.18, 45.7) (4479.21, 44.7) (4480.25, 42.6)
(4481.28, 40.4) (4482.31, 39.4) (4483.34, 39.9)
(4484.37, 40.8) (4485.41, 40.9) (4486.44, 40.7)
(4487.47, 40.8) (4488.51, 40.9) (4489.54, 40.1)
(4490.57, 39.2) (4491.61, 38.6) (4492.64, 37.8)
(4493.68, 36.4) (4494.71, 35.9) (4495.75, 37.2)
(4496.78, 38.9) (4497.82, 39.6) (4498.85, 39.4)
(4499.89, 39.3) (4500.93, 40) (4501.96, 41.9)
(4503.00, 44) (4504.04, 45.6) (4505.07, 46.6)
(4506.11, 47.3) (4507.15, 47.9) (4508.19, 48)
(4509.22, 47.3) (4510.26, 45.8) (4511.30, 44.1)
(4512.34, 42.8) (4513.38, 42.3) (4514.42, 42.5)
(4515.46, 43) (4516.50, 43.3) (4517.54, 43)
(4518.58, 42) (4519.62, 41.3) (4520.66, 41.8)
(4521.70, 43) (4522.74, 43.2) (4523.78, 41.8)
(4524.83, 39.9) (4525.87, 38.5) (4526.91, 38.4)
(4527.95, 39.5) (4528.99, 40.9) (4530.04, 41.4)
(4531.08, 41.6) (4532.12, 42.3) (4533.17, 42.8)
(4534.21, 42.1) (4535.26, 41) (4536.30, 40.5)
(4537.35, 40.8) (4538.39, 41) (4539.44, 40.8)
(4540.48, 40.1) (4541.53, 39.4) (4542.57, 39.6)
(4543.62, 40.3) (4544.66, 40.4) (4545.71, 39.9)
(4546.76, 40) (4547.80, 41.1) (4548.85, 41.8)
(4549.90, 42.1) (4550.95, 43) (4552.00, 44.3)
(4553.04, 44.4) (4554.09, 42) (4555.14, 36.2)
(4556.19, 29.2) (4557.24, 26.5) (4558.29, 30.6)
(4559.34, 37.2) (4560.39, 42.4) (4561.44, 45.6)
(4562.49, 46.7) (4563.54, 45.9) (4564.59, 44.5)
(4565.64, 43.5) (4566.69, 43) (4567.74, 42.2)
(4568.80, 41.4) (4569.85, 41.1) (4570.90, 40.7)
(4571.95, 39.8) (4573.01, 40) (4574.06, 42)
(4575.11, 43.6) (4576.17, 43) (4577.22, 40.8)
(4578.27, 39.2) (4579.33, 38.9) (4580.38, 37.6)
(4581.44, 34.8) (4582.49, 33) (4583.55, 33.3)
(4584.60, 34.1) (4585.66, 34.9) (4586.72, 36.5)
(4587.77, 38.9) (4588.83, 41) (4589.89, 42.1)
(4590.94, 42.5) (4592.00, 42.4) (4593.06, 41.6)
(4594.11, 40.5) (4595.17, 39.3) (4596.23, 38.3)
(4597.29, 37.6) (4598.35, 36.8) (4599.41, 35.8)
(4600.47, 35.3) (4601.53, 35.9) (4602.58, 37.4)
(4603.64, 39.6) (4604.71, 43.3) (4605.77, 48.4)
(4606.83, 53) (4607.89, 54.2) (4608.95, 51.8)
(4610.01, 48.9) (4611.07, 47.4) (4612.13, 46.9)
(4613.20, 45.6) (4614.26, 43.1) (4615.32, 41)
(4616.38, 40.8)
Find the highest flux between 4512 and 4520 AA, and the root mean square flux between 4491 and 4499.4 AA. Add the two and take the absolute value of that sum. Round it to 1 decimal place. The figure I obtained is 81.3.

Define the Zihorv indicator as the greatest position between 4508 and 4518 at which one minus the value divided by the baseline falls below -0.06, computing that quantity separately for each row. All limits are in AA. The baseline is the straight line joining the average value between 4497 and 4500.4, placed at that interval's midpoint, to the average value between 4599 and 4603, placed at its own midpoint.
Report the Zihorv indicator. 4517.54 AA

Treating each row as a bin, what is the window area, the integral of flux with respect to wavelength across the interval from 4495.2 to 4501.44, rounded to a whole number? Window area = 243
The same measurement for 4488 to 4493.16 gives 203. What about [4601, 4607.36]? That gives 273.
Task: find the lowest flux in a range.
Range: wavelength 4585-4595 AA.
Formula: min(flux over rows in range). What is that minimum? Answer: 34.9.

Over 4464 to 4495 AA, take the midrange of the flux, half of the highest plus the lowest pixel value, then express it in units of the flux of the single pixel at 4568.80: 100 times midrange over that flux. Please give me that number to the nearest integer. 99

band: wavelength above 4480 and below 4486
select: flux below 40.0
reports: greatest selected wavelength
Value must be 4483.34 AA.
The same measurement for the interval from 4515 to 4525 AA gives 4524.83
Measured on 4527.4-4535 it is 4527.95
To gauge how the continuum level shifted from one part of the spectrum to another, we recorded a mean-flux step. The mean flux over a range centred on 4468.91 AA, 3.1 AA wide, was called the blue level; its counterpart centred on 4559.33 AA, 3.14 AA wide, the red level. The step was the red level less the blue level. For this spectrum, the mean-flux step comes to -2.6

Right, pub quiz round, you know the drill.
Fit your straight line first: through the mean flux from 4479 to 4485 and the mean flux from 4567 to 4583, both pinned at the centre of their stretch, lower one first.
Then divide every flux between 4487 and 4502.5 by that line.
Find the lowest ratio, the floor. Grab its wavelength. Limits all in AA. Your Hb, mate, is 4494.71 AA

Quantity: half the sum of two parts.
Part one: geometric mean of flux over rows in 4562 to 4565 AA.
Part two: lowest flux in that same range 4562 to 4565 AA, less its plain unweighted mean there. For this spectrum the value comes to 22.2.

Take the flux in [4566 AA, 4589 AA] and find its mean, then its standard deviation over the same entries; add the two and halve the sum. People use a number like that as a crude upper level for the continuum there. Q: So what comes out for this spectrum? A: 21.2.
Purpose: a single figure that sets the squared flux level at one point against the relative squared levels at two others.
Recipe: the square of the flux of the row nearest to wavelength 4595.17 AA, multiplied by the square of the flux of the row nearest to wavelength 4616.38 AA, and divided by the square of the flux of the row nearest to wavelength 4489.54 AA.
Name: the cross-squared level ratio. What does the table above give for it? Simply 1599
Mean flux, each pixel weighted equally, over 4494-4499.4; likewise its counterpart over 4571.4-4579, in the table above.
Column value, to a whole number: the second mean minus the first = 3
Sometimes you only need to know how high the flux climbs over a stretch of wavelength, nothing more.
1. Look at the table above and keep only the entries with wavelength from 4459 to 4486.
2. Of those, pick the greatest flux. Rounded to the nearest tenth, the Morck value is 45.7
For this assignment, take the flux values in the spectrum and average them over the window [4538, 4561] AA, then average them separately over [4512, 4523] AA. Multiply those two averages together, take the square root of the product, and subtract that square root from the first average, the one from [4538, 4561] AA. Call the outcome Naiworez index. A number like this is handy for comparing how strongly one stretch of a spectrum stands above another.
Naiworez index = -1.6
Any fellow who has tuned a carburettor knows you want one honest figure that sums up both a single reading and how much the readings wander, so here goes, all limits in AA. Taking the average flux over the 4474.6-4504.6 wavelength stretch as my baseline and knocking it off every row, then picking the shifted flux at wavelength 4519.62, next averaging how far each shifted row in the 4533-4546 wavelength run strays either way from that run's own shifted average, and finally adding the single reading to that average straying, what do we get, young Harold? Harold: 1.2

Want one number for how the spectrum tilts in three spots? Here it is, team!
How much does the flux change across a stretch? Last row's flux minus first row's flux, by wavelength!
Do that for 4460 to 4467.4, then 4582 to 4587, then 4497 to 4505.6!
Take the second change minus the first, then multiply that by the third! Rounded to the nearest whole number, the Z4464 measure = 20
